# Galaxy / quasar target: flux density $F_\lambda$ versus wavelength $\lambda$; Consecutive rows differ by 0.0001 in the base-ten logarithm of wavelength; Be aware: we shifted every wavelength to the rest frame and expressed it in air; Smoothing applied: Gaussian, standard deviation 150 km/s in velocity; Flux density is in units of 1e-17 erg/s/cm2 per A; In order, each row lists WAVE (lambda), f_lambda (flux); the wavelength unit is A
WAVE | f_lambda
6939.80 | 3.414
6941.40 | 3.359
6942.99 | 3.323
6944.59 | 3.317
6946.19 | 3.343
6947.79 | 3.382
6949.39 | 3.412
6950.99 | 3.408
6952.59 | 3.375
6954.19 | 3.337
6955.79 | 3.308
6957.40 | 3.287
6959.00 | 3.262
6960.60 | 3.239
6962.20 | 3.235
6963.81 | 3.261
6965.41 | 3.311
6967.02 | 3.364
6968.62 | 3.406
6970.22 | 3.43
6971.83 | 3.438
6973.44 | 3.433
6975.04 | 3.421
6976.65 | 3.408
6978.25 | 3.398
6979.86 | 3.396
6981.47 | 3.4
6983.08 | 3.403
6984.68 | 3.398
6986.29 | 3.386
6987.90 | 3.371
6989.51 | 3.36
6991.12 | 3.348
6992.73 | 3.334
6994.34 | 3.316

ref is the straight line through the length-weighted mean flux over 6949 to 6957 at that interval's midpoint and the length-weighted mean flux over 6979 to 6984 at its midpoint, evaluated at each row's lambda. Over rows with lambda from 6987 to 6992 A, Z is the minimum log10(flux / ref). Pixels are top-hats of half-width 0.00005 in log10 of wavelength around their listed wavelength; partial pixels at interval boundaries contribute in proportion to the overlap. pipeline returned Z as -0.008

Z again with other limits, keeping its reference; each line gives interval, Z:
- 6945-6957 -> -0.007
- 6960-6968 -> -0.018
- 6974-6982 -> 0.000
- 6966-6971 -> -0.002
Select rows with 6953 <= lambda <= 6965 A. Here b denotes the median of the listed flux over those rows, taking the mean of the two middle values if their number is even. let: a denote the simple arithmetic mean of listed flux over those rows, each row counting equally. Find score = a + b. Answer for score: 6.54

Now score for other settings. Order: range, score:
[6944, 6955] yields 6.74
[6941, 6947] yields 6.67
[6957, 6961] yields 6.52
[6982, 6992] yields 6.76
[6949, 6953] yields 6.81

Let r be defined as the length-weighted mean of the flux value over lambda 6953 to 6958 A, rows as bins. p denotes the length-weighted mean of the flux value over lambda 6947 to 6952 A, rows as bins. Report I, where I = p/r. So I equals 1.03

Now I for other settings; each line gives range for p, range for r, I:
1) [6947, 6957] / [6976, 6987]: 0.99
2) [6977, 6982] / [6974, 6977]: 0.99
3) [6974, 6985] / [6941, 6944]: 1.02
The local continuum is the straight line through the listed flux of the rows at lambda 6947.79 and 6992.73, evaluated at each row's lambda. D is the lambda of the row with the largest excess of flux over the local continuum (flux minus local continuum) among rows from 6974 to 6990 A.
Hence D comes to 6975.04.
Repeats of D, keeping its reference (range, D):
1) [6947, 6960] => 6949.39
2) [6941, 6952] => 6949.39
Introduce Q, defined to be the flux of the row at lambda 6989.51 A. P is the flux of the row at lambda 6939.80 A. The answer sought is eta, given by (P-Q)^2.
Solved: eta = 0.0029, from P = 3.414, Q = 3.36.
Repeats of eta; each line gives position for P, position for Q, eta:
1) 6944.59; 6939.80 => 0.0094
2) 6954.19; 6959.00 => 0.0056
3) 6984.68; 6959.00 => 0.0185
